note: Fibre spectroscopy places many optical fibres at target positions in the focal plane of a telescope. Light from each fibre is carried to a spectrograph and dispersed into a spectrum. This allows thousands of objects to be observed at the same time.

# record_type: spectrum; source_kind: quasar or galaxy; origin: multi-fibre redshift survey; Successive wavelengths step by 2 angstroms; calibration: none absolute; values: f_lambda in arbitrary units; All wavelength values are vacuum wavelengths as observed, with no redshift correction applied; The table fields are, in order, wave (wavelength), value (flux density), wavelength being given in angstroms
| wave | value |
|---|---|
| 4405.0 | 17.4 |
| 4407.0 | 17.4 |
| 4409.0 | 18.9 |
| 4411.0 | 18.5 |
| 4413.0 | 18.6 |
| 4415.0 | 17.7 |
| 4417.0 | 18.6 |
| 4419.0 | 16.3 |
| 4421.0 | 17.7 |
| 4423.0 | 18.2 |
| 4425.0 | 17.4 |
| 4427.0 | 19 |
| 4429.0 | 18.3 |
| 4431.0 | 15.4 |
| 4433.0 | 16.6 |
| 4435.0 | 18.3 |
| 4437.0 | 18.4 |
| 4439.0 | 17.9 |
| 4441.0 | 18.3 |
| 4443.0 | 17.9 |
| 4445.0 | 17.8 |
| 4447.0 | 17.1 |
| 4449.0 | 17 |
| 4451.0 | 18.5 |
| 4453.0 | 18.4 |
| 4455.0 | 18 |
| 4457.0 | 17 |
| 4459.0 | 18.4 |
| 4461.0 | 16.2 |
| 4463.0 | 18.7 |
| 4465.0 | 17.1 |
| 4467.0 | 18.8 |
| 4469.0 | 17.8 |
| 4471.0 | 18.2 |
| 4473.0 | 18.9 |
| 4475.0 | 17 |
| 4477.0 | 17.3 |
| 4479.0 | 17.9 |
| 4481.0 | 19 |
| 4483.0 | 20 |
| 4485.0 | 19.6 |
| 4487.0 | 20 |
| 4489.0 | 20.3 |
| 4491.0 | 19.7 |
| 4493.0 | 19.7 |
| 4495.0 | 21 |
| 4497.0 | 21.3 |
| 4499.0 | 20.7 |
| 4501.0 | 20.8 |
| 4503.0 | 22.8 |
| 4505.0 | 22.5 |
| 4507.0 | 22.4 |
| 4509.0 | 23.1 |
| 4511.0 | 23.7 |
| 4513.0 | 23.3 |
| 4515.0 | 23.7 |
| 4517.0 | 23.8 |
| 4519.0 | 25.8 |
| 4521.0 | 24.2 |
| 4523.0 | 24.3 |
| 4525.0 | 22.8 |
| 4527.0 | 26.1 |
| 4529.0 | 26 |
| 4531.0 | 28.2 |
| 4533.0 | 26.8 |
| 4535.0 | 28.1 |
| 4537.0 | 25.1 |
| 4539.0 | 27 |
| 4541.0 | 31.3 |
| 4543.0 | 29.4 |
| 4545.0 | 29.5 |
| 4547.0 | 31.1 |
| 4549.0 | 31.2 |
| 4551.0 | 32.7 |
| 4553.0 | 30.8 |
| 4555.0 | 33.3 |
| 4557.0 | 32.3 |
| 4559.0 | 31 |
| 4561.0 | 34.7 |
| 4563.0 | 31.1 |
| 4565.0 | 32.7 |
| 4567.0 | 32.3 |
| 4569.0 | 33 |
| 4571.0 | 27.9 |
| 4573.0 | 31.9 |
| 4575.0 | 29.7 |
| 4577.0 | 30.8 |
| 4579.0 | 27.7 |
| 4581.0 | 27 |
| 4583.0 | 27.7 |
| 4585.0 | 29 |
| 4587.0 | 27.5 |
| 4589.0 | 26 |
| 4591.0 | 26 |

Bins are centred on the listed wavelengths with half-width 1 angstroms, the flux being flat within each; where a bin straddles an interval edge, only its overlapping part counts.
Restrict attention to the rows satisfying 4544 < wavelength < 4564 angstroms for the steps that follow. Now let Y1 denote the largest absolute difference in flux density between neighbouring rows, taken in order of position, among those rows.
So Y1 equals 3.7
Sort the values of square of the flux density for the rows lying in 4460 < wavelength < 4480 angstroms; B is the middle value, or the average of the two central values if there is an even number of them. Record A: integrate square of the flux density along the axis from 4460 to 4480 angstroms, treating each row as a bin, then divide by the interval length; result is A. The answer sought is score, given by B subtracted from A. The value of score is -1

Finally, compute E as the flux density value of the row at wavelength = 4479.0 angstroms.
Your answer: 17.9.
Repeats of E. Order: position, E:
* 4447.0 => 17.1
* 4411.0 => 18.5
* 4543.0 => 29.4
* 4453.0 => 18.4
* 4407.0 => 17.4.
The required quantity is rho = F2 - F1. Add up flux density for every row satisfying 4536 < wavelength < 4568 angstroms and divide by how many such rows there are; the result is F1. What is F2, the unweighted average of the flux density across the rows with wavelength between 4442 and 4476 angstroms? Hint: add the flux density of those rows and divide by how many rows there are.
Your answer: -13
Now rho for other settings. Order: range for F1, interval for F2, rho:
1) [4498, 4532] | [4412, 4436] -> -6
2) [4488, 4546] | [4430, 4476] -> -7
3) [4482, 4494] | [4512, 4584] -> 9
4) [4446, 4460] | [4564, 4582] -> 13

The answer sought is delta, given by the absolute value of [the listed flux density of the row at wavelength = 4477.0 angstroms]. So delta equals 17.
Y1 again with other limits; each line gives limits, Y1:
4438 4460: 1.5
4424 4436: 2.9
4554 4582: 5.1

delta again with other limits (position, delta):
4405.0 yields 17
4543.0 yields 29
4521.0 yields 24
